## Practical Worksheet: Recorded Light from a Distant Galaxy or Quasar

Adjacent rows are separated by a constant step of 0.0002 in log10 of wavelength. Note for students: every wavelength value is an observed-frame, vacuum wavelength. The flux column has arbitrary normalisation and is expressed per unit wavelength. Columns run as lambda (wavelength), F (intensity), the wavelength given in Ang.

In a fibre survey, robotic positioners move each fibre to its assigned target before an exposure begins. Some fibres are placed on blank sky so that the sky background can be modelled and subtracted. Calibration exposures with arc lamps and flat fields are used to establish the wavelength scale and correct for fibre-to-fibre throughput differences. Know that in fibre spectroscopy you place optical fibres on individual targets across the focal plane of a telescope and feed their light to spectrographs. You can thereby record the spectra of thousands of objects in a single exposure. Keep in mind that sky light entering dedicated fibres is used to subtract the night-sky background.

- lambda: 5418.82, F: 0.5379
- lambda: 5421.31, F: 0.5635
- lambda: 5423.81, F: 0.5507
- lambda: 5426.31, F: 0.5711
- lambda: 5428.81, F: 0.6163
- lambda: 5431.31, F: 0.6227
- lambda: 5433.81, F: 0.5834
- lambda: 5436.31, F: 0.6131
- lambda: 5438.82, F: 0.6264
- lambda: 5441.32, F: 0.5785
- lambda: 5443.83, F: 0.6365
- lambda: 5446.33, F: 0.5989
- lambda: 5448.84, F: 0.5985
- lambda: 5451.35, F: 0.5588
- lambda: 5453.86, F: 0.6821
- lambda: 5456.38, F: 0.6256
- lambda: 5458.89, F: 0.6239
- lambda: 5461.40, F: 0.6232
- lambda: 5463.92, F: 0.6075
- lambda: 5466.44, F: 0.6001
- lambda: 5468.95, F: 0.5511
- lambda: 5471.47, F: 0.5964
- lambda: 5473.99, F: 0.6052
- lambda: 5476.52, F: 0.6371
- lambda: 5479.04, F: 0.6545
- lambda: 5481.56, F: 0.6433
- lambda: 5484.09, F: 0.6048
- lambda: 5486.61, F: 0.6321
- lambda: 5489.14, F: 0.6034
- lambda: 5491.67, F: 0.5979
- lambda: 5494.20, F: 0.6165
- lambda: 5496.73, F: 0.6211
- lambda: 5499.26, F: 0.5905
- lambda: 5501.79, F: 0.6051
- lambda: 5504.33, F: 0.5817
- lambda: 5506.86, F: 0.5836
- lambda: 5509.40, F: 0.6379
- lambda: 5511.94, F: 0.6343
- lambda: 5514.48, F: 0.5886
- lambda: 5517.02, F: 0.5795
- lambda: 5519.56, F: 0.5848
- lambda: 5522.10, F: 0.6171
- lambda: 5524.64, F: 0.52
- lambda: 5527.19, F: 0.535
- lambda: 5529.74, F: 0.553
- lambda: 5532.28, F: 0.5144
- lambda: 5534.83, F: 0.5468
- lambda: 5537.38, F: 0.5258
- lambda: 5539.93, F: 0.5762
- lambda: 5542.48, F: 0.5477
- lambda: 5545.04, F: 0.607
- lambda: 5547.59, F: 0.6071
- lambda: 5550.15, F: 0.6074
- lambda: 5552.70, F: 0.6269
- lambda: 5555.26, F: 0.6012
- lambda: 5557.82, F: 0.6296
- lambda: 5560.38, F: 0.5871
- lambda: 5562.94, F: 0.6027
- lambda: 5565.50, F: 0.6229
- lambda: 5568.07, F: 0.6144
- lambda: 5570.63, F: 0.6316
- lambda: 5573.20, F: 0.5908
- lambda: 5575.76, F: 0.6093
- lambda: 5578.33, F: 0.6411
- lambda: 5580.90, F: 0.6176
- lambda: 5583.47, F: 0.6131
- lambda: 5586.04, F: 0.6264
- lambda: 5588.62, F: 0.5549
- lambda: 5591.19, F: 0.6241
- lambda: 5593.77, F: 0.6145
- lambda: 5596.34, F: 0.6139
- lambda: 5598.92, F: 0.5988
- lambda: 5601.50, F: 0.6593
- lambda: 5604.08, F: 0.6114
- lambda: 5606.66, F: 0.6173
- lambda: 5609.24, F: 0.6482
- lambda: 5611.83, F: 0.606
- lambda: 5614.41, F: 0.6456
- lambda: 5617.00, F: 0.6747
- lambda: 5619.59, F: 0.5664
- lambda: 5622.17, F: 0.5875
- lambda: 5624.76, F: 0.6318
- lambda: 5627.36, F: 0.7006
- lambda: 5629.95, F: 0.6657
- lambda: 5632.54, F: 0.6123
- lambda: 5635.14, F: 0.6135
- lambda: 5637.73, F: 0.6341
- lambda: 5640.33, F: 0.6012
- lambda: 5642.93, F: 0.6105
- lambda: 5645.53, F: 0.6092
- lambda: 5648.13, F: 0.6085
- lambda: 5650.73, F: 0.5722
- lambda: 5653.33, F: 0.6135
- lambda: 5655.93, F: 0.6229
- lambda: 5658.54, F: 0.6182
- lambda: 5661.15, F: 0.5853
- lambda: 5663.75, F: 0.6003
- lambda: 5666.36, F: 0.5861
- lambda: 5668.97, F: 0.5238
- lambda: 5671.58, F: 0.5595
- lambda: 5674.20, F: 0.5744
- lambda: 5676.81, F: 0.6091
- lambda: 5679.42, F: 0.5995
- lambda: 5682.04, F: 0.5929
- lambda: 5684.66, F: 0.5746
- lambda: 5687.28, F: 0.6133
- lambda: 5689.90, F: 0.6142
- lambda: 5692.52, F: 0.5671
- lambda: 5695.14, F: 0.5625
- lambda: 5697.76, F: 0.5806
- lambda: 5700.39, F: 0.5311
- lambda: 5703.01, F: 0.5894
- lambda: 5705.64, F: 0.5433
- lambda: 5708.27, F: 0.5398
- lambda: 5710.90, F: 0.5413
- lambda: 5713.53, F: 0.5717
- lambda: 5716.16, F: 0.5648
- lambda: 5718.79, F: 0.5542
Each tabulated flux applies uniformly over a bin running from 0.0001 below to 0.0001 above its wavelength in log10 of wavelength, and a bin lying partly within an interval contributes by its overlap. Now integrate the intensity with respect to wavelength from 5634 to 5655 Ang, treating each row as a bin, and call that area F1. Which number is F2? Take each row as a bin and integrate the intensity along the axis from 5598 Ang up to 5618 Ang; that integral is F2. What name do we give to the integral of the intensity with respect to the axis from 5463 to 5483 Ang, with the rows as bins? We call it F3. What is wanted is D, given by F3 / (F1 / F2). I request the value 12.1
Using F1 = 12.8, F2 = 12.7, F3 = 12.2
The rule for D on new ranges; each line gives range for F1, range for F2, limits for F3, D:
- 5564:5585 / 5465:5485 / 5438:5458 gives 11.6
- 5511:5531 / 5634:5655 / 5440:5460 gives 13.6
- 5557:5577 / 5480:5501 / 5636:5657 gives 13.5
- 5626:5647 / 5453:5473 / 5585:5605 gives 11.3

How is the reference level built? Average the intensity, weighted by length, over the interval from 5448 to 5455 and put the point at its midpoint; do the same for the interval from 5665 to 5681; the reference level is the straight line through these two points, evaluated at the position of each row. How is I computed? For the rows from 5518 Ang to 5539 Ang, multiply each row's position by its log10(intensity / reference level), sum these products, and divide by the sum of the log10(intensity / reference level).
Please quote 5530.8 Ang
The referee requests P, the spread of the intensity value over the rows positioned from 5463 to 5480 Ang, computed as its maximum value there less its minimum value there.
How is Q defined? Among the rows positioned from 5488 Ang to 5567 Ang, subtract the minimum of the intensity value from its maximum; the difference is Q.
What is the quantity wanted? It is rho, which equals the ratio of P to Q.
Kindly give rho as 0.84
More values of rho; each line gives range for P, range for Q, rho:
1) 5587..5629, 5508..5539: 1.18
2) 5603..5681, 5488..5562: 1.43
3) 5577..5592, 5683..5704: 1.04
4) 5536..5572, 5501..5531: 0.90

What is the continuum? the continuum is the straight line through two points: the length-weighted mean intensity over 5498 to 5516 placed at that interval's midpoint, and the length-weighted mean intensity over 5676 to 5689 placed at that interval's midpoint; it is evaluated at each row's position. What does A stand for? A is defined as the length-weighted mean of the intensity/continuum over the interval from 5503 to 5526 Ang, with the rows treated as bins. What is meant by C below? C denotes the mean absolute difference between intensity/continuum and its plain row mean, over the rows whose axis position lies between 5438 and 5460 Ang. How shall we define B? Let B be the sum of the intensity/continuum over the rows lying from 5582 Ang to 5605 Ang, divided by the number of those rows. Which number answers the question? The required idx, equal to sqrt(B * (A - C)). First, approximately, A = 0.98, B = 1.02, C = 0.045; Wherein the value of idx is 0.978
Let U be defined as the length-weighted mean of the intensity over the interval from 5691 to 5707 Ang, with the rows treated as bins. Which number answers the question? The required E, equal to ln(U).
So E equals -0.574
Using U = 0.563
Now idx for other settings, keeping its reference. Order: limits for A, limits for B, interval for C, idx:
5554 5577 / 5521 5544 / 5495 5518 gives 0.946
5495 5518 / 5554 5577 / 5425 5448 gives 0.991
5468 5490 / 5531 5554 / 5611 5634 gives 0.957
